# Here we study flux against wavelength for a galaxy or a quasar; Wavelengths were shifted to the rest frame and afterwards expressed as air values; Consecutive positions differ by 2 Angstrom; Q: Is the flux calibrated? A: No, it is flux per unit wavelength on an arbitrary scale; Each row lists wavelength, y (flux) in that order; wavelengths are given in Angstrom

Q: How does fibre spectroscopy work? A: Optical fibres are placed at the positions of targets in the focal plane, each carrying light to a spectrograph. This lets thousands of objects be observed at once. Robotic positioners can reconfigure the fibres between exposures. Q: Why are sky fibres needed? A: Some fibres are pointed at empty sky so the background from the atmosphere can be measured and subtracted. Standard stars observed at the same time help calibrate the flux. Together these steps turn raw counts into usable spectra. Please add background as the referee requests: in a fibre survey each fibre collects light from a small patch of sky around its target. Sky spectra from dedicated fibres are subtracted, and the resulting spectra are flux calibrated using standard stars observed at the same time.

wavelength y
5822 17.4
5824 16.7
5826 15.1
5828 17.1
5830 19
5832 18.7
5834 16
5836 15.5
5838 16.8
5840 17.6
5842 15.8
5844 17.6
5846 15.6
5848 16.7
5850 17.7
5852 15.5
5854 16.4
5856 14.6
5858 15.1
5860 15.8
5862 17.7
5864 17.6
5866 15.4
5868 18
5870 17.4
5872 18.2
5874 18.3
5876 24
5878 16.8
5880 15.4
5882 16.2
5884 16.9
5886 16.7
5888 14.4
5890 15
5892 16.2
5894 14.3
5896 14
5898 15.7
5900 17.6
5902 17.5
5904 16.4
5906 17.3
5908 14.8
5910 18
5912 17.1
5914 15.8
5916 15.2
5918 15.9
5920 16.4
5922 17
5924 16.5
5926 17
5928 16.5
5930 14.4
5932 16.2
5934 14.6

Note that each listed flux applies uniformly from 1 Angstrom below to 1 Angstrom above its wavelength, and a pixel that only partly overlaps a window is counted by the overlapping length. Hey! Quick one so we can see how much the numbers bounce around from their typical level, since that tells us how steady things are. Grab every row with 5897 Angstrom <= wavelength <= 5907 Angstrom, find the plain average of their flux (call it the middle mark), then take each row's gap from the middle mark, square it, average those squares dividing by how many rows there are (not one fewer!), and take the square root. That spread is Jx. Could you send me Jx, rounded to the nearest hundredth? 0.73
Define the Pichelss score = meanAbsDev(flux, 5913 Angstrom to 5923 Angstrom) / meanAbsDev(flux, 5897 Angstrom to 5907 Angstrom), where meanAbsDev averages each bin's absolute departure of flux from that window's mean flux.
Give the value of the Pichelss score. 0.8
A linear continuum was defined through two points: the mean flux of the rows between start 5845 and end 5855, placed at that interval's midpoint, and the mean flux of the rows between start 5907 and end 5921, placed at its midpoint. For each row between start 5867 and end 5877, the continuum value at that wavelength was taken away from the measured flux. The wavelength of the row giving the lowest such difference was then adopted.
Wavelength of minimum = 5870 Angstrom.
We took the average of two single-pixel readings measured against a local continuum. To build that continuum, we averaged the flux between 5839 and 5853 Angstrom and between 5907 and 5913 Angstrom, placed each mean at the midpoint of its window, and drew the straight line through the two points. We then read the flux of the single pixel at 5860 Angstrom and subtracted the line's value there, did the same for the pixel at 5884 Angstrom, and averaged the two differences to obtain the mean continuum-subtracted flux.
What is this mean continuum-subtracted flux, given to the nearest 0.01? -0.29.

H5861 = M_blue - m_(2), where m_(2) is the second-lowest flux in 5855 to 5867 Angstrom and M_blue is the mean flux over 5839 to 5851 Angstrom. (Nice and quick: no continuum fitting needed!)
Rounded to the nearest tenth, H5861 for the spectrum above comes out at 1.7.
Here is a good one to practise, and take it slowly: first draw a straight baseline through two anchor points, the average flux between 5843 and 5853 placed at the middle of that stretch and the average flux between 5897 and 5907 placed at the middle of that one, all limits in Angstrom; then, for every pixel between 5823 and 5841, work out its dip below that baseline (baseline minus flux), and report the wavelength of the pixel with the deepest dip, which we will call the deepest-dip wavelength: 5826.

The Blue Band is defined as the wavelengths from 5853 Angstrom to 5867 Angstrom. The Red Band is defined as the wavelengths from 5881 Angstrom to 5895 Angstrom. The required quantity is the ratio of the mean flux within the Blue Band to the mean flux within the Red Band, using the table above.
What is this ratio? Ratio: 1.03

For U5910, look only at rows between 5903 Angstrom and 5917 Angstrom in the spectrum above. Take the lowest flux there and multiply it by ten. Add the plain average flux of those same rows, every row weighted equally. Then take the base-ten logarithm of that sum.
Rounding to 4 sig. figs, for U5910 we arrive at 2.216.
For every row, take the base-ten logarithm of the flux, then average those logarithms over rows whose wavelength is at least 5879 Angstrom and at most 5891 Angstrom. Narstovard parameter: 1.20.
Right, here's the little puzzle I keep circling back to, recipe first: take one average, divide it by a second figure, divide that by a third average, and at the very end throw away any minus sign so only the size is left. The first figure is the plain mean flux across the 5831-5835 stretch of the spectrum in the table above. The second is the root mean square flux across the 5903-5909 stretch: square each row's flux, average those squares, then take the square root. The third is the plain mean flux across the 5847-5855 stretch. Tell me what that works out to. 0.0646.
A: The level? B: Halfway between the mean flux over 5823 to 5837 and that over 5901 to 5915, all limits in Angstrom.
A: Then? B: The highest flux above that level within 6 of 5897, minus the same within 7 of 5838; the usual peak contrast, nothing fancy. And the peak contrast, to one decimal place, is -1.1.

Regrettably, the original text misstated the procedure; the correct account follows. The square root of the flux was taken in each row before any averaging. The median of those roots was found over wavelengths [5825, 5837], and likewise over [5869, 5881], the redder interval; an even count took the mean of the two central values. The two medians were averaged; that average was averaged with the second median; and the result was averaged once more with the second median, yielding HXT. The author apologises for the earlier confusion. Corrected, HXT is 4.20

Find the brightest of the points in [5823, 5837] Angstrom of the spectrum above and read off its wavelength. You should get 5830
